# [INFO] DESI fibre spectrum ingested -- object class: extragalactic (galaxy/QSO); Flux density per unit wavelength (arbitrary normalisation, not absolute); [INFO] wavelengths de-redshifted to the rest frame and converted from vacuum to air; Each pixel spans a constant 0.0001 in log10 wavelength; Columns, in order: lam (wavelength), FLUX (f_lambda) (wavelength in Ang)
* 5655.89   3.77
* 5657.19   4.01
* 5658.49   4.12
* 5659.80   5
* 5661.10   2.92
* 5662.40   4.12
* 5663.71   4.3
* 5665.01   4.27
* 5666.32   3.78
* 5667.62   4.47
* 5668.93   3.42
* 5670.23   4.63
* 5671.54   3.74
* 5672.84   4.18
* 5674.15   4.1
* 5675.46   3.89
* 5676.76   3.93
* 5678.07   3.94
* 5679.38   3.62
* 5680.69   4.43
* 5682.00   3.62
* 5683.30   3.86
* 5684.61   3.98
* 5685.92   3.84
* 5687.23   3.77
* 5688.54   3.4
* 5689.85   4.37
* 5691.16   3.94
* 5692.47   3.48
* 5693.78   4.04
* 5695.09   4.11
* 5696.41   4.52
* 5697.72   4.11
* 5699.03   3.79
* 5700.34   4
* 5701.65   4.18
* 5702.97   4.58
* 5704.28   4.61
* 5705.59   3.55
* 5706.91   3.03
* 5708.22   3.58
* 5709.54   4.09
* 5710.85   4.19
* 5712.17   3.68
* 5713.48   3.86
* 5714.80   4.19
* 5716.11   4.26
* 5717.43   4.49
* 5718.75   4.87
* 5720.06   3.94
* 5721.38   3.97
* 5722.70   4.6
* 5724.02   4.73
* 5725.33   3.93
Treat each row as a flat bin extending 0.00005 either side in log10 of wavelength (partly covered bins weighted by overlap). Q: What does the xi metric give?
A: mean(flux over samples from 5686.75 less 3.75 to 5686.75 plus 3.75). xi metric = 3.87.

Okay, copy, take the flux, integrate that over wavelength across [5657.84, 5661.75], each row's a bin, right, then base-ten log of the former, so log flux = 1.20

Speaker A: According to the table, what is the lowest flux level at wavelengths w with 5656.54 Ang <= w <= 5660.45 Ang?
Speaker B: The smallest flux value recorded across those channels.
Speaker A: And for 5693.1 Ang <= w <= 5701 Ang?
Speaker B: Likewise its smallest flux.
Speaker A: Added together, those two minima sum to 7.8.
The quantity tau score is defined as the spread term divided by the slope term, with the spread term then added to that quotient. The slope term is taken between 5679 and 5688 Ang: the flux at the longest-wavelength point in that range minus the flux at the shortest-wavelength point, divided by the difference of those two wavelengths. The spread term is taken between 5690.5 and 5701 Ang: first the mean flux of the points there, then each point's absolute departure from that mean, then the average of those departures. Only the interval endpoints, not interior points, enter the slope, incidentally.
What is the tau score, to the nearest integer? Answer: 10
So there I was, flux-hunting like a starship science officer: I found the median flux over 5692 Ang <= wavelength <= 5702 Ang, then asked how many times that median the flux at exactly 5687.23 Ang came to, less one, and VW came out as -0.07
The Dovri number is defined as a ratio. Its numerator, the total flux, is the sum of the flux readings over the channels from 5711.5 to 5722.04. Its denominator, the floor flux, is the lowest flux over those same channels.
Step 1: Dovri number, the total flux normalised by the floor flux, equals 9.0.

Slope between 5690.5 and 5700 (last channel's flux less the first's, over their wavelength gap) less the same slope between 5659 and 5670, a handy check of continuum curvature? 0.15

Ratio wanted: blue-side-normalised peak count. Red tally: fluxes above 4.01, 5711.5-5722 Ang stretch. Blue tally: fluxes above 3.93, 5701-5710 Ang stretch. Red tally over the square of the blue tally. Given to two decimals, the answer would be 0.25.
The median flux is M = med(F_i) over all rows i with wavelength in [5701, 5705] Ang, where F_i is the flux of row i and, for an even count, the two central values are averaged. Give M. 4.58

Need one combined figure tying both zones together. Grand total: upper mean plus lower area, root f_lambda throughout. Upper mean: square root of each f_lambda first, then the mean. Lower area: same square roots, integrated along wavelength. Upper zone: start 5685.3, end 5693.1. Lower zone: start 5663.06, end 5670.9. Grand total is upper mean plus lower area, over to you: 17.9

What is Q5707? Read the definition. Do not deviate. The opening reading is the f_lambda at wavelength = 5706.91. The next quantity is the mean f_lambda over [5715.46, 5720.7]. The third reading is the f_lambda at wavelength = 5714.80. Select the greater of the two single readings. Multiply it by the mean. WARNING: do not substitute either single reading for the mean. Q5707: 18.4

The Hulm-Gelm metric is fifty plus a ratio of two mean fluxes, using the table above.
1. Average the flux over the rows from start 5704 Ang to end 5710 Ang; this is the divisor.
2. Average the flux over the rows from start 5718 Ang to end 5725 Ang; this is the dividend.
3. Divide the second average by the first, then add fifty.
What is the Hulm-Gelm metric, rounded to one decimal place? 51.2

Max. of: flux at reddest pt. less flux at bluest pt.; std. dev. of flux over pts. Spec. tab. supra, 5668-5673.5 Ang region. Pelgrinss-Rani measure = 0.76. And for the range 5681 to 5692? 0.32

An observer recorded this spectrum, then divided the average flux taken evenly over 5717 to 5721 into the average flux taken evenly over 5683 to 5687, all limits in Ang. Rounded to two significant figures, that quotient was 0.88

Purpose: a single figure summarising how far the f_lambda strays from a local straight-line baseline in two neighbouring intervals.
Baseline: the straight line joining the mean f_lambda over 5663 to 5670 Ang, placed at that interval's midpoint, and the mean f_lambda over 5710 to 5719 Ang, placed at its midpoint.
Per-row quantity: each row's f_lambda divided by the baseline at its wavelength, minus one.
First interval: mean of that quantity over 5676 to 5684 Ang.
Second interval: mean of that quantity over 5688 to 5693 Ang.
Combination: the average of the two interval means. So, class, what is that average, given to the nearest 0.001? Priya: -0.065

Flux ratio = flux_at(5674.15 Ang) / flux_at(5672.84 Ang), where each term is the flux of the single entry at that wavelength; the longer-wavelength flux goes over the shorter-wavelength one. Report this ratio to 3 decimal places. 0.981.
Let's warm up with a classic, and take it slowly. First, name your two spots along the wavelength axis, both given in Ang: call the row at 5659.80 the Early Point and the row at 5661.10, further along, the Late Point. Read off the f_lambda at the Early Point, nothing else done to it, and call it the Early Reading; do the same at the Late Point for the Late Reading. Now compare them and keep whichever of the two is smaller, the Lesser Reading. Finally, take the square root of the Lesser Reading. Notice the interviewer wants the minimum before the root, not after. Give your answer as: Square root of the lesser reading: 1.71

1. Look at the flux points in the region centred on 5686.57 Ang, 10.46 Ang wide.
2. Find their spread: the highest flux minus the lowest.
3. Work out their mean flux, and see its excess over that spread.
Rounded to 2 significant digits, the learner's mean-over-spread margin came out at 2.9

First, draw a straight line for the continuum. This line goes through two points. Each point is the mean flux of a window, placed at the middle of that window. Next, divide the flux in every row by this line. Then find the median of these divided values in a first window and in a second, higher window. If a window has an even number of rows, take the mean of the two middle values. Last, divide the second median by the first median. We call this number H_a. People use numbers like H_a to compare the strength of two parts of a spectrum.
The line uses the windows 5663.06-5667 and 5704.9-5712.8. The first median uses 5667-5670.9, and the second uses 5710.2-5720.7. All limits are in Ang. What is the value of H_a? 1.05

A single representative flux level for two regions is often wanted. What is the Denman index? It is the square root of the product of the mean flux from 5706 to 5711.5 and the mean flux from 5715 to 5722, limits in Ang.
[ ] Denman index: 4.00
